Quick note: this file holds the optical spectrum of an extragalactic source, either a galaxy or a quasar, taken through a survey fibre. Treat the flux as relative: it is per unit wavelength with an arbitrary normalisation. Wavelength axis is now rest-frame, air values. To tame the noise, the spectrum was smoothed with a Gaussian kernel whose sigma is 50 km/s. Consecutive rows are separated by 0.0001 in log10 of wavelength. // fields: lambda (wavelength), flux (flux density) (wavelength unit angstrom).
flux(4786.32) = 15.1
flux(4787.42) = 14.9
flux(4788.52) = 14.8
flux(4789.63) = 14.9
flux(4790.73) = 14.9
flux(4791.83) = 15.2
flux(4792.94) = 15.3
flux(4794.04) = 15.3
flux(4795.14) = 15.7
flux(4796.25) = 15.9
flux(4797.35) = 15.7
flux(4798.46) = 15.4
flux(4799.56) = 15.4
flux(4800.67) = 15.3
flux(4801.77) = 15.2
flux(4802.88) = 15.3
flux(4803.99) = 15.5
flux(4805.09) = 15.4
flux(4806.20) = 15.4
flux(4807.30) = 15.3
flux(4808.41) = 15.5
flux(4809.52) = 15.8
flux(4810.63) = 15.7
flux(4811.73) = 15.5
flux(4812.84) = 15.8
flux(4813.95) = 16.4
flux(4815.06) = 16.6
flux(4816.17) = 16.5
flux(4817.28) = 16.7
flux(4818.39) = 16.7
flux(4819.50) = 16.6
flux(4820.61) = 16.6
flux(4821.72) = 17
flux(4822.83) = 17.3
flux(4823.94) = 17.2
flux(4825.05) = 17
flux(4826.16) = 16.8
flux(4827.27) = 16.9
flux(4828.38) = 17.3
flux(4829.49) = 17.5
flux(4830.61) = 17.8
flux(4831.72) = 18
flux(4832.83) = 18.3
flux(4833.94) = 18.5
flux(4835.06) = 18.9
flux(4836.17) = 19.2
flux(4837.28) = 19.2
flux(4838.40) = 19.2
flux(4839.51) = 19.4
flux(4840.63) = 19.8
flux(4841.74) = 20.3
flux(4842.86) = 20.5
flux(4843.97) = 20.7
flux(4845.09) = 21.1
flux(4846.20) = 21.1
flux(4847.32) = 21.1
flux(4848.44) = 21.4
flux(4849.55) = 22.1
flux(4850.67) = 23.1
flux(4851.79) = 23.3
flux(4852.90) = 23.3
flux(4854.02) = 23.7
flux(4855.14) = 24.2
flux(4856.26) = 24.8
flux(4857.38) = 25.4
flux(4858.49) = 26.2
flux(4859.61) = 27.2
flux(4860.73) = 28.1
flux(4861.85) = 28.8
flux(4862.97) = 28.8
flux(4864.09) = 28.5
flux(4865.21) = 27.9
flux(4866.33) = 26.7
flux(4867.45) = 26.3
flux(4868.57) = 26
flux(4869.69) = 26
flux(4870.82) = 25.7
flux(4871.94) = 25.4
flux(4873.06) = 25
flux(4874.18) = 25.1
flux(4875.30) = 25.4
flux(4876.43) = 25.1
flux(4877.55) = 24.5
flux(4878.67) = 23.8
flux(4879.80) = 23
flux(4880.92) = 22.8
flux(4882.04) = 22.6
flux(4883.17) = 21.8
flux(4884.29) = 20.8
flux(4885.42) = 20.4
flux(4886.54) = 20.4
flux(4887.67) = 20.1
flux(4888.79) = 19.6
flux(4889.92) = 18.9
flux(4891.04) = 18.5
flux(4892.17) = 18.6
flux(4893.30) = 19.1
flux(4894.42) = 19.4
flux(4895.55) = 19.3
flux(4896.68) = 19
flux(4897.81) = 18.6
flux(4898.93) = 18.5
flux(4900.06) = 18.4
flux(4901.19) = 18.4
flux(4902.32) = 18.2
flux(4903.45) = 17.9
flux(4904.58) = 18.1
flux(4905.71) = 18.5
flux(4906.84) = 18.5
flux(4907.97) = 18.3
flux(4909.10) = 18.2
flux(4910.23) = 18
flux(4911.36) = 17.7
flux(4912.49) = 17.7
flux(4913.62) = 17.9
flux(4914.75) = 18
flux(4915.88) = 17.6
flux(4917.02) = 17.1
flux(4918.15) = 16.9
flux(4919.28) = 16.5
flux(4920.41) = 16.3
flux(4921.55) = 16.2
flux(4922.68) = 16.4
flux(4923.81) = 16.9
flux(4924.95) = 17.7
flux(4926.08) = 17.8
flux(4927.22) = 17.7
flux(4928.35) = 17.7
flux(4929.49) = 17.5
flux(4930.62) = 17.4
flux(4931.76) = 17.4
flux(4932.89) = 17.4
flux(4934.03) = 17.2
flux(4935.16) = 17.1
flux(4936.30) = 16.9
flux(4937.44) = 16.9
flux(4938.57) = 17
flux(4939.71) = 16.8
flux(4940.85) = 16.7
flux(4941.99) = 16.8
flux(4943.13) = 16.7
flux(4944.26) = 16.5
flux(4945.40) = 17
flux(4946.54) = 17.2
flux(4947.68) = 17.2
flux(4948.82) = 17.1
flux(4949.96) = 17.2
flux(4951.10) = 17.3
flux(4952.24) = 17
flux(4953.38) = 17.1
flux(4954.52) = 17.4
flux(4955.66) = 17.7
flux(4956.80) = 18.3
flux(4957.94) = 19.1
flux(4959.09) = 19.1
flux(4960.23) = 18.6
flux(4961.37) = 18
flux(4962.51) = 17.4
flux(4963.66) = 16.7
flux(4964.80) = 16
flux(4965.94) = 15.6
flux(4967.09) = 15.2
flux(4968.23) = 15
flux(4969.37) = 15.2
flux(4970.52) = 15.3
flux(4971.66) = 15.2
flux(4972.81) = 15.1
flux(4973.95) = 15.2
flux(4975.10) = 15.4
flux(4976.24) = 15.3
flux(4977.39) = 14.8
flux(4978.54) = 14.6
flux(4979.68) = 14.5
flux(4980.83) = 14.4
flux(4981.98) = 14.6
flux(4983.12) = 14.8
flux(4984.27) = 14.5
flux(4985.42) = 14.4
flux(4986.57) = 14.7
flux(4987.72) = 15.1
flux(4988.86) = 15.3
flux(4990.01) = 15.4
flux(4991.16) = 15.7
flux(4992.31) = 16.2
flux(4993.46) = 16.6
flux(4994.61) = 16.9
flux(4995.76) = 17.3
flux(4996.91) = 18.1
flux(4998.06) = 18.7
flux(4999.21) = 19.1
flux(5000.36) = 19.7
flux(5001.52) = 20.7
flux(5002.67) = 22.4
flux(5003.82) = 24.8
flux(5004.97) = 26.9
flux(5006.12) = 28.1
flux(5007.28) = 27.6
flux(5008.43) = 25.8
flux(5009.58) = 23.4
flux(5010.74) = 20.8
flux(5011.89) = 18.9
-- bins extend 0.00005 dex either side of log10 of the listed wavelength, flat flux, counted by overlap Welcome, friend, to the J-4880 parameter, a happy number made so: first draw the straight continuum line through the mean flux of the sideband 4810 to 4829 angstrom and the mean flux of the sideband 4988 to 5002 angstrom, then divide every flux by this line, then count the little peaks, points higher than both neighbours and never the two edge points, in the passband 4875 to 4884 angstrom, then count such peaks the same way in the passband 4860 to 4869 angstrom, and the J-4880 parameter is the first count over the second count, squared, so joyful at 0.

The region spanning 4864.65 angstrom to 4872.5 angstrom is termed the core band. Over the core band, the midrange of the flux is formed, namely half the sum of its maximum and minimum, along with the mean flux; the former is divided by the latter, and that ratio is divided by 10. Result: 0.101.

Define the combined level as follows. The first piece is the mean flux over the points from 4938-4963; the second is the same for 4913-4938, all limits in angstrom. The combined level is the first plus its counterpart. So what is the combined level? 35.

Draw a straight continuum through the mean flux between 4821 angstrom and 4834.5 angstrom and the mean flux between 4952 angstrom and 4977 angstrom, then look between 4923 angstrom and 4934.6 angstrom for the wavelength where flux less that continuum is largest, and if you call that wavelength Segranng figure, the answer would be 4926.08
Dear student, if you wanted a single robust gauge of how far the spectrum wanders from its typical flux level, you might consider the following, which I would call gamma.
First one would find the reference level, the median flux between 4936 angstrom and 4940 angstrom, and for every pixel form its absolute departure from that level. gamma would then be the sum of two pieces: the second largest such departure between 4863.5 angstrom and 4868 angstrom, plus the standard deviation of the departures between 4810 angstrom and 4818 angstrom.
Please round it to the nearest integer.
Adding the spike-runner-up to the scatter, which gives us 11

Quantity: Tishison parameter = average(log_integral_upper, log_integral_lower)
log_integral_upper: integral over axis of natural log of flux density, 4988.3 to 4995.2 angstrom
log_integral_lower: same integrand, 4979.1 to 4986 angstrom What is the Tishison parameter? 18.8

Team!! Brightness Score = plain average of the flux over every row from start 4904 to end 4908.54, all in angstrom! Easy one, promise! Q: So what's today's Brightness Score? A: 18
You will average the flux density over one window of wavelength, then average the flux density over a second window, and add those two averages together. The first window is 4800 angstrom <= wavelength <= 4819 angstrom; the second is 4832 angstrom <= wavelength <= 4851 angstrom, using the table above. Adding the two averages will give 36.0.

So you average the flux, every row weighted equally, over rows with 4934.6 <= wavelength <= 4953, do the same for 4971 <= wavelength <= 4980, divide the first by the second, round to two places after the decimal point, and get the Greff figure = 1.13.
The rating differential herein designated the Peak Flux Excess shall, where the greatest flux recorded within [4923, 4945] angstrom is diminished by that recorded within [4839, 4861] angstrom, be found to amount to -10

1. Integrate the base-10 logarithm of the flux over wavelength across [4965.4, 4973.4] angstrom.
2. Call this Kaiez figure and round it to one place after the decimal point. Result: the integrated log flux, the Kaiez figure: 9.5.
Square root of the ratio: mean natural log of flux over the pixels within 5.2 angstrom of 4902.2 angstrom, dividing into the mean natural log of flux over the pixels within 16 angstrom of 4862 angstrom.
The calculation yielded 1.05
